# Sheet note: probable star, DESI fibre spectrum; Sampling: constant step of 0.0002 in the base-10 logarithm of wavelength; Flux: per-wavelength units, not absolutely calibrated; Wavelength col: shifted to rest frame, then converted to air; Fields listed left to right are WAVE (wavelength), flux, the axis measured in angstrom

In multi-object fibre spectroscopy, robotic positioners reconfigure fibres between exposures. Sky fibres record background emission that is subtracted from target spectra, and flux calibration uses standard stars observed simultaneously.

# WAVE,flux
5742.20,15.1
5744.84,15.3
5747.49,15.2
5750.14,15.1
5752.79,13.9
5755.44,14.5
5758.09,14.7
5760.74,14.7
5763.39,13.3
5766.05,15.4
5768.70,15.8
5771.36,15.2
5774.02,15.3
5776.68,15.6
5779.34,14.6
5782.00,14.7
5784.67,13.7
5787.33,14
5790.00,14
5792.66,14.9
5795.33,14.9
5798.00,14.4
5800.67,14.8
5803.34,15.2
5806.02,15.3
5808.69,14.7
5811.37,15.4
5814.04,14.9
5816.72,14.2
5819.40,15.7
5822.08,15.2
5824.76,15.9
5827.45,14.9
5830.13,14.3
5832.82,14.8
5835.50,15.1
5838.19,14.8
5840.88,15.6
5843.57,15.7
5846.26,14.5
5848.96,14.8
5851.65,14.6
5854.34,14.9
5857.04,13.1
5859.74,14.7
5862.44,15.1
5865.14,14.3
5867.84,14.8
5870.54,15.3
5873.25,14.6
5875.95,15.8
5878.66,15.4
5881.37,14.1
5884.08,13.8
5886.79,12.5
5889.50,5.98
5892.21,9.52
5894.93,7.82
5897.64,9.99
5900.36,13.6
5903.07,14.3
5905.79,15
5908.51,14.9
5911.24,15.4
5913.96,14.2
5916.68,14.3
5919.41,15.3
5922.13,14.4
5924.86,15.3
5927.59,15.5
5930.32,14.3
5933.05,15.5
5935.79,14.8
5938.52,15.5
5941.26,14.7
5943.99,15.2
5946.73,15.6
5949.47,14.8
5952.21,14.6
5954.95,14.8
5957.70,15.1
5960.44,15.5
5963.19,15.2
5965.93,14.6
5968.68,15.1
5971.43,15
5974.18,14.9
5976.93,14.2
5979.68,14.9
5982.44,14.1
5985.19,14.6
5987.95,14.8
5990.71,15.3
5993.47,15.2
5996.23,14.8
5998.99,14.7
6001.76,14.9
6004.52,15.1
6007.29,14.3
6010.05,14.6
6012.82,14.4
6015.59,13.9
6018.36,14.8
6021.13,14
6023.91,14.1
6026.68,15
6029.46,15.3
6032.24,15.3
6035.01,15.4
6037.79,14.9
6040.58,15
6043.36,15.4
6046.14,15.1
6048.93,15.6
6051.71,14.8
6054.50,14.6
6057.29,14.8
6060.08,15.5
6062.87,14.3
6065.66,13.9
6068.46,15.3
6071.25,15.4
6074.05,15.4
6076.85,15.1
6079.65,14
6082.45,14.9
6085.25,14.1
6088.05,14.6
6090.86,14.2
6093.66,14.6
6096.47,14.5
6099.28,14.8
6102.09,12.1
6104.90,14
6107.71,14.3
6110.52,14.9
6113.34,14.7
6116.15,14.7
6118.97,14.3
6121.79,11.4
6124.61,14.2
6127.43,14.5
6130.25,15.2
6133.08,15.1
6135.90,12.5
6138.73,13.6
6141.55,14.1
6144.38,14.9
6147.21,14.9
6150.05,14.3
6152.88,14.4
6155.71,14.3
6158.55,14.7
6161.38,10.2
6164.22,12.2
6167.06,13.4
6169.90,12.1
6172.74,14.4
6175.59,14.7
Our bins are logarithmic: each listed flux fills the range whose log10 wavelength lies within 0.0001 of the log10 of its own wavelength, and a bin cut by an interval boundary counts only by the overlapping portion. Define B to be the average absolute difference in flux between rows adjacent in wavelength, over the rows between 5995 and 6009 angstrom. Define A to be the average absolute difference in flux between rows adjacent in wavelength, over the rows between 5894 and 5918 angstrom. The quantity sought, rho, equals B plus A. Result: 1.5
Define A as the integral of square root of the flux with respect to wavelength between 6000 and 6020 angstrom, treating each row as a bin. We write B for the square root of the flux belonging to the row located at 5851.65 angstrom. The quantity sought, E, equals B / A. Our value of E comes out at 0.05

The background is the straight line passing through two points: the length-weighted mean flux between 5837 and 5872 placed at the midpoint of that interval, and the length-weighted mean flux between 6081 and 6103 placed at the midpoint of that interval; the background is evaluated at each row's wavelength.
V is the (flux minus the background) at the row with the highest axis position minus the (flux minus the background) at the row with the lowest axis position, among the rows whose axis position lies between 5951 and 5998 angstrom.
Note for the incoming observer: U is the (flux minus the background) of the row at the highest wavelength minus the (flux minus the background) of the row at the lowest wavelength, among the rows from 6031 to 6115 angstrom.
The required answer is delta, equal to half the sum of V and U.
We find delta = -0.1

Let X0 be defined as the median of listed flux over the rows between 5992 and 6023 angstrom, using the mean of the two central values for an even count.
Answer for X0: 14.7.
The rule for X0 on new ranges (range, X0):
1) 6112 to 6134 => 14.6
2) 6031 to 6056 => 15.1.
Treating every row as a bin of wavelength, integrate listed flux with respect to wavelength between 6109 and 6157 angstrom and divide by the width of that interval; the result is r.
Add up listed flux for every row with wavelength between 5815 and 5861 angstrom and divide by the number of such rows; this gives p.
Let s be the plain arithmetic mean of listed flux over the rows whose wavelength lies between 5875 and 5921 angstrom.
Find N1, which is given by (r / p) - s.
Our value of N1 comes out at -12.1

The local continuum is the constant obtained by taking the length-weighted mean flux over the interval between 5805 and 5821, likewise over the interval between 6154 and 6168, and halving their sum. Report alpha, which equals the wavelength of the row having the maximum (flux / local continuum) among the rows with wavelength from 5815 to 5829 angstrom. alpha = 5824.76 angstrom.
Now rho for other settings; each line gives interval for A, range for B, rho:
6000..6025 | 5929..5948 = 1.2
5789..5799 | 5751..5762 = 0.7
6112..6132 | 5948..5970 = 1.5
